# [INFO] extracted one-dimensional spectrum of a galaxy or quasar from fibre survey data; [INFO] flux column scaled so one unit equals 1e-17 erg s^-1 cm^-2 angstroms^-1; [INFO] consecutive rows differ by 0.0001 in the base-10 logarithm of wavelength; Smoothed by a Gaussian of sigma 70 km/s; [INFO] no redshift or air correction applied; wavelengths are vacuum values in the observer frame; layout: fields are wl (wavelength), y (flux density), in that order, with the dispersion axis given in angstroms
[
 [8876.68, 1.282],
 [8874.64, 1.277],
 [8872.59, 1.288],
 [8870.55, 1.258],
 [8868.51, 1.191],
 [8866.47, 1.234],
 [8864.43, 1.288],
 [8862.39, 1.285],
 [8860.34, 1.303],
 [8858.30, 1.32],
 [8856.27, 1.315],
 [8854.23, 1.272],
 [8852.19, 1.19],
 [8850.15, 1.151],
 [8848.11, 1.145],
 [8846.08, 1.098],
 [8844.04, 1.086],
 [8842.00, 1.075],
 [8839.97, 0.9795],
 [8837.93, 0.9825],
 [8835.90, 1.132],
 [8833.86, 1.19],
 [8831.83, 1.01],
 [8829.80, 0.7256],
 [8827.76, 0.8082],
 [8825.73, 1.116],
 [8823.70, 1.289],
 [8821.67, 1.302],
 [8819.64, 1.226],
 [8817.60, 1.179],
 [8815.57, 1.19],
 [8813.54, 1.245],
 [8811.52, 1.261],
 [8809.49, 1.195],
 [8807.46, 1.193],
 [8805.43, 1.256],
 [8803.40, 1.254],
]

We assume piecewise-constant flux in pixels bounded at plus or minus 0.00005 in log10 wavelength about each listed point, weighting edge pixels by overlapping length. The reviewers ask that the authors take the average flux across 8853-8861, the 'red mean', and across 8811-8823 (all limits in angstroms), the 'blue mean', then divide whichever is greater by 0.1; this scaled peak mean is 13.0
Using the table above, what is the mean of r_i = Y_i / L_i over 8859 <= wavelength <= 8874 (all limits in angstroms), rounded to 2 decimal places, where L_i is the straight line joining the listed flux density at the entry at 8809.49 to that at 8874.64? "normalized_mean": 1.00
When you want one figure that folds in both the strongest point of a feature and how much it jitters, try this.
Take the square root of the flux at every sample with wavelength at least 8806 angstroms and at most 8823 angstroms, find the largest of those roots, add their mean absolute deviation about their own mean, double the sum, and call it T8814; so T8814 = 2.31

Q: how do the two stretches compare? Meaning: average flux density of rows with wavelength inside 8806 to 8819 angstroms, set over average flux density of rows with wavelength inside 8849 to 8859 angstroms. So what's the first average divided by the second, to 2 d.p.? 0.97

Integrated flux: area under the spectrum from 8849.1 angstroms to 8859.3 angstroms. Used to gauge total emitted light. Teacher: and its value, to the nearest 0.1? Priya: 12.7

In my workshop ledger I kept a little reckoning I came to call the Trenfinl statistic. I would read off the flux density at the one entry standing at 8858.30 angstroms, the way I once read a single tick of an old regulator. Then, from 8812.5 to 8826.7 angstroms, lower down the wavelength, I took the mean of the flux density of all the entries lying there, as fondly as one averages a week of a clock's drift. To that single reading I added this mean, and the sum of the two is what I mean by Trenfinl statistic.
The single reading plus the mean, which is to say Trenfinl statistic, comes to 2.54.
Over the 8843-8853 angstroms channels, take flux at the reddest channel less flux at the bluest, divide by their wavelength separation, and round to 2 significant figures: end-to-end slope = 0.013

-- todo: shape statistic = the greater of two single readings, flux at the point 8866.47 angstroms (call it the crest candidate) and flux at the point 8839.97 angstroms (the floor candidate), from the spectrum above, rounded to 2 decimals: 1.23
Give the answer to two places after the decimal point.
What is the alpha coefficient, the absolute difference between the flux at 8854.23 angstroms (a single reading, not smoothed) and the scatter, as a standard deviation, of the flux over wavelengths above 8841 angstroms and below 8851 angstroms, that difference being 1.24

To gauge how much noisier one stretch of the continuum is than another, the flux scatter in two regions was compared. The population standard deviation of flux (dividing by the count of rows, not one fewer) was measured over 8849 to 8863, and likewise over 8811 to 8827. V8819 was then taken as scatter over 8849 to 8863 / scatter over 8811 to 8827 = 1.1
